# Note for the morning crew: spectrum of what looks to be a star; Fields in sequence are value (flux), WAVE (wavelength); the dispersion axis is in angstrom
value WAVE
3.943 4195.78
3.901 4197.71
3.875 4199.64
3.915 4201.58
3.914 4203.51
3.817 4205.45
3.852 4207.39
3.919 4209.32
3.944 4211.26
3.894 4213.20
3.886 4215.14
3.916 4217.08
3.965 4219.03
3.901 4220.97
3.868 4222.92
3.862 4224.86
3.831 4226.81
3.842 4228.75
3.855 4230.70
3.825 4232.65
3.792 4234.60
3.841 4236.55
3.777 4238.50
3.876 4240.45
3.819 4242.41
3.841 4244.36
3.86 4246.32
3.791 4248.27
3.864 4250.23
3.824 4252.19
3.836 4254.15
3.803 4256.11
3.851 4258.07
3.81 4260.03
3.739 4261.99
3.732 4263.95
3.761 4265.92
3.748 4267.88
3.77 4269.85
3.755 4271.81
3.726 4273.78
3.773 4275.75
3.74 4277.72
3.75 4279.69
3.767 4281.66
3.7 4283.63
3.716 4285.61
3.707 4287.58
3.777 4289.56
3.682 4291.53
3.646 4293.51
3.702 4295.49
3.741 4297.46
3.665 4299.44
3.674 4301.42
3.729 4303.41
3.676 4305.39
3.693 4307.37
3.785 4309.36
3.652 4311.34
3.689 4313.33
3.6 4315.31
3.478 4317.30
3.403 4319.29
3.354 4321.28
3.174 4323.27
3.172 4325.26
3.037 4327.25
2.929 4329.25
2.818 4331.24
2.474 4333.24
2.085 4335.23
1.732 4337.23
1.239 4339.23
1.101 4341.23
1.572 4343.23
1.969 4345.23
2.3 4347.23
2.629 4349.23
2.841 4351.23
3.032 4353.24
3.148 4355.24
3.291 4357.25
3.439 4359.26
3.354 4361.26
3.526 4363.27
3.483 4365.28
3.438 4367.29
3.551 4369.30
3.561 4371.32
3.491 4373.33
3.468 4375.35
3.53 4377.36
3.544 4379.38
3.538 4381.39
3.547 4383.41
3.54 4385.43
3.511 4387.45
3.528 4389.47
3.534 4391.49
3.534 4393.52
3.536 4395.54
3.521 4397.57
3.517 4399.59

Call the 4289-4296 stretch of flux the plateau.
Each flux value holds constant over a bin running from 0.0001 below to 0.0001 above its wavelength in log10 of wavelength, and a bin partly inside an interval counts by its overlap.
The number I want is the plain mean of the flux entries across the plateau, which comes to 3.70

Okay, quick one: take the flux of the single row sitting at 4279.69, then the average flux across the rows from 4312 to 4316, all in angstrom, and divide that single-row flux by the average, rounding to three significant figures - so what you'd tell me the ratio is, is 1.03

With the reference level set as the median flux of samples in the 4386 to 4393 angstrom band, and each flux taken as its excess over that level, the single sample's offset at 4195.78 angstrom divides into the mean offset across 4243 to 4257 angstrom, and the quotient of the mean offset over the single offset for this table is 0.7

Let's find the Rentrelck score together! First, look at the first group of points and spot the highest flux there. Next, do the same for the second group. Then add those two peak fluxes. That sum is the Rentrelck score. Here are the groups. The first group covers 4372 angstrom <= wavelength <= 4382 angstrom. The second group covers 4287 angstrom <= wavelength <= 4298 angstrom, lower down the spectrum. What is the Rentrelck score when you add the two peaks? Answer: 7.32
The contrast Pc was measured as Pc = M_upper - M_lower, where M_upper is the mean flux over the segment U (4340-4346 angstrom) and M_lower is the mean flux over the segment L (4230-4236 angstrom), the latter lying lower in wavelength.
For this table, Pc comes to -2.3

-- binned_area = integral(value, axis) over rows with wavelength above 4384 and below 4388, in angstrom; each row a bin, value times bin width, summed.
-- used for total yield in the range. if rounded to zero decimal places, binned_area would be 14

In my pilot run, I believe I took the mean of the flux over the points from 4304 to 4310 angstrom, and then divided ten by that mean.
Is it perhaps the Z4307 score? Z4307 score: 2.69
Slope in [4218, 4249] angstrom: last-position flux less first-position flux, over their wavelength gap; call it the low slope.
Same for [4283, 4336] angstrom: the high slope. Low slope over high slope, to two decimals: 0.19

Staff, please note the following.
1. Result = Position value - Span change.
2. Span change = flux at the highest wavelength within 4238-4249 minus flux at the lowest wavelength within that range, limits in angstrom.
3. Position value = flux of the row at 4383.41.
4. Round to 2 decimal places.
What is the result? 3.53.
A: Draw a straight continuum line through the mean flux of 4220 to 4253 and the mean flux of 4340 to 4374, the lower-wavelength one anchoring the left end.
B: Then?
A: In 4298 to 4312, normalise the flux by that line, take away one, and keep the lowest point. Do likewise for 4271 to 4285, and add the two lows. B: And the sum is 0.14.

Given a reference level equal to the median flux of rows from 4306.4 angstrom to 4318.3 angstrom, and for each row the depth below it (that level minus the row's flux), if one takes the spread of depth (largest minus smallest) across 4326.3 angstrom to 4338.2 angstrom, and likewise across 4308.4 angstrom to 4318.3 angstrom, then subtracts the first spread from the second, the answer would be -1.0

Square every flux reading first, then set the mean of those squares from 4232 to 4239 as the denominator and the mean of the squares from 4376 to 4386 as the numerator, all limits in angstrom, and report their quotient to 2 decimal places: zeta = 0.86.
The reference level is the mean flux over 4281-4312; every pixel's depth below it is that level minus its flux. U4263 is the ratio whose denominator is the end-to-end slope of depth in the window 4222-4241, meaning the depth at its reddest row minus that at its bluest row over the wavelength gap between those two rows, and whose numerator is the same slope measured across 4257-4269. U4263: -23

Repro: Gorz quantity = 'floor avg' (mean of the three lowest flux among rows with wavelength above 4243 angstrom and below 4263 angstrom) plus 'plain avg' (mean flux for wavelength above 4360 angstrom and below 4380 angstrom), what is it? 7.3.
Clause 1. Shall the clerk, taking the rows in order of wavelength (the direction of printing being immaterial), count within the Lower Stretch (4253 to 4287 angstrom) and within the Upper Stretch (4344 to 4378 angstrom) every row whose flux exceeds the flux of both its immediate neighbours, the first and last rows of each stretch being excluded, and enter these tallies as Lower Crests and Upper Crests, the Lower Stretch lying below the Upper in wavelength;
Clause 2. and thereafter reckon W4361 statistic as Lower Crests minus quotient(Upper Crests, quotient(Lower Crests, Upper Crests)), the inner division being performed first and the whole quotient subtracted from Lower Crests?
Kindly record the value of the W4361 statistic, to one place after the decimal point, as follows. 3.2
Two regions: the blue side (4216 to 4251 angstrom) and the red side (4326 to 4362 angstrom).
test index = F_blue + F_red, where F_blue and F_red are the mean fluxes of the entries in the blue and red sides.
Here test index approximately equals 6.35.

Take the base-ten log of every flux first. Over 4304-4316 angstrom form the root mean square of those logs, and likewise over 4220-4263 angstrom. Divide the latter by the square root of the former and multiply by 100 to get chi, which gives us 78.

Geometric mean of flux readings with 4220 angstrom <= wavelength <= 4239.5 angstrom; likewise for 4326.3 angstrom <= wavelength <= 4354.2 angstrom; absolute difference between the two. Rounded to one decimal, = 1.7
